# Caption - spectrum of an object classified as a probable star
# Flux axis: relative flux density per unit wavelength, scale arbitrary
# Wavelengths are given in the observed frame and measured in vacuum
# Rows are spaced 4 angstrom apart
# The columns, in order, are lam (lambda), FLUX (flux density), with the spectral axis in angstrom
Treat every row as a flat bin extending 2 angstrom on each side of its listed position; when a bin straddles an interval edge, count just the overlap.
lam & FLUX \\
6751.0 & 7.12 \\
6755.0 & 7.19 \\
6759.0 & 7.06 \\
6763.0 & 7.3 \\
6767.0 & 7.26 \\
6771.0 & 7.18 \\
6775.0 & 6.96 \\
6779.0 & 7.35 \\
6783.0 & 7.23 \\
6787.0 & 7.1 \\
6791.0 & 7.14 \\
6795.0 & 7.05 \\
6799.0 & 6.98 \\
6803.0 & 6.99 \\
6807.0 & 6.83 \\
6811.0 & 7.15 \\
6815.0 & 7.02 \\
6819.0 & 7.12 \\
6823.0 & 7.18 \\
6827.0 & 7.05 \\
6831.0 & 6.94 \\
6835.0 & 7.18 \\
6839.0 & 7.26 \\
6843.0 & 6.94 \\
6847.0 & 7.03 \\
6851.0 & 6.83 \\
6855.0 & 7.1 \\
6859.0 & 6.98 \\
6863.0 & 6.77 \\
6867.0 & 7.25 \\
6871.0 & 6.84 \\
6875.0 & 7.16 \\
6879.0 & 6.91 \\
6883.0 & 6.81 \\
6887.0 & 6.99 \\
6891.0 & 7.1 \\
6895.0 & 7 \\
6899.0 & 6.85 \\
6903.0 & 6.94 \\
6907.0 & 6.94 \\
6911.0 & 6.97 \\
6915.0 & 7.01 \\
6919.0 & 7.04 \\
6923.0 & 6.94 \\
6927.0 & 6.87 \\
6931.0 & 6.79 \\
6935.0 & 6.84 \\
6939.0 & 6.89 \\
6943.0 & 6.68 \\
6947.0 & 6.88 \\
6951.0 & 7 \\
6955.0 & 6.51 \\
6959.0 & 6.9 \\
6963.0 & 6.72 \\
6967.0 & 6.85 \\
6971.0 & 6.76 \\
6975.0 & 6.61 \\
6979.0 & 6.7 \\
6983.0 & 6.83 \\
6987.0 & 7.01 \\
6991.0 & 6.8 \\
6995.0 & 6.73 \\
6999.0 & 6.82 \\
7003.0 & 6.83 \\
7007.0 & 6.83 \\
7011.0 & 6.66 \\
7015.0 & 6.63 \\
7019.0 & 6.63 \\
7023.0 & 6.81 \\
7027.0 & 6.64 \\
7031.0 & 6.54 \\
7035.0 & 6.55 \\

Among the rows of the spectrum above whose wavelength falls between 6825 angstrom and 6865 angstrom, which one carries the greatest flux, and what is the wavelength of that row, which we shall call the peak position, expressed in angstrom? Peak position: 6839.0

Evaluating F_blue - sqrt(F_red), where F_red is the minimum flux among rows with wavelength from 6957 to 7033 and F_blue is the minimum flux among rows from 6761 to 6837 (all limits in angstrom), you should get 4.27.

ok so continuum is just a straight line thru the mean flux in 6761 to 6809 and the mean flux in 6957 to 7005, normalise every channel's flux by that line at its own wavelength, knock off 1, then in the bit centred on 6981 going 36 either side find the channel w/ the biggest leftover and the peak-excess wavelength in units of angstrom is 6987.0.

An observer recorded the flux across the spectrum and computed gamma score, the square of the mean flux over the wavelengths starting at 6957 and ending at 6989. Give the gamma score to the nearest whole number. 46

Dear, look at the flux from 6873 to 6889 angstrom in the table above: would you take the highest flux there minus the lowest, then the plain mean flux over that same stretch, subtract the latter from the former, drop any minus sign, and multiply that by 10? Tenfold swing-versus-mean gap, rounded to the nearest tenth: 66.2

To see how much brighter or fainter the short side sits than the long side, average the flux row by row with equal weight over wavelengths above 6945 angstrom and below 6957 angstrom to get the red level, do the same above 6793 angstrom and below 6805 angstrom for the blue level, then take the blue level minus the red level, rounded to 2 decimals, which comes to 0.21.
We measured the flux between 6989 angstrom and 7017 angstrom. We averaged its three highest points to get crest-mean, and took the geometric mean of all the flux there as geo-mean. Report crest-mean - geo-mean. 0.07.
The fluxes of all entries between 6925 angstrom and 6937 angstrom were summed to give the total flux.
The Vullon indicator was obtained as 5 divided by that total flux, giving 0.244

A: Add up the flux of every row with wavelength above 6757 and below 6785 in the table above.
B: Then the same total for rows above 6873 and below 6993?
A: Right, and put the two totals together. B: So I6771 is 257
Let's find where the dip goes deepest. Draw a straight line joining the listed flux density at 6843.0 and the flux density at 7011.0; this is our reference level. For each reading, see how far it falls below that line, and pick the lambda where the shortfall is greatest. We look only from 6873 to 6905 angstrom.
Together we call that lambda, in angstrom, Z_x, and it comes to 6883.0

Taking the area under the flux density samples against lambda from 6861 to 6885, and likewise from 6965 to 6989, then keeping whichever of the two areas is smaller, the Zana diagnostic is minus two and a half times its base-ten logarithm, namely -5.531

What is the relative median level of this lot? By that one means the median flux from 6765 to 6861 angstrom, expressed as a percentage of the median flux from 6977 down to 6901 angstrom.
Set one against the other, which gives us 103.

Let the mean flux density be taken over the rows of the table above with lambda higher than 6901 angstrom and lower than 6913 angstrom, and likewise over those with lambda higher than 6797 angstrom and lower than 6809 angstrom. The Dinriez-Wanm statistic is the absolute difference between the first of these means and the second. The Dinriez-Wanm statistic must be 0.02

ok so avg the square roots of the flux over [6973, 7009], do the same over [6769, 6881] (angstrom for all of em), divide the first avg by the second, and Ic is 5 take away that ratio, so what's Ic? 4.02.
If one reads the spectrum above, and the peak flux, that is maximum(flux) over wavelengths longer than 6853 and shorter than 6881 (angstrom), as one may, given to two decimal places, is 7.25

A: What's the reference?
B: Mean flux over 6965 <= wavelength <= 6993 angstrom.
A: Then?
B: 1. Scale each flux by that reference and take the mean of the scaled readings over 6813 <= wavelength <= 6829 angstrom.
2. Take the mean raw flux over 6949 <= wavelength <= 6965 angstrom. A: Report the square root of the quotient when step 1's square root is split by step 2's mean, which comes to 0.388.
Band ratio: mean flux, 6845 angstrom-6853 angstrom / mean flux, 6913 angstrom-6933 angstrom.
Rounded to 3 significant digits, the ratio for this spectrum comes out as 1.00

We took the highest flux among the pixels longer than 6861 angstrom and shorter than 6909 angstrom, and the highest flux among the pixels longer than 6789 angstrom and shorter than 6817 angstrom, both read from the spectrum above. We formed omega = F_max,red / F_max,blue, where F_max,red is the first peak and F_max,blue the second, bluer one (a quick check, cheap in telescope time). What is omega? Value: 1.01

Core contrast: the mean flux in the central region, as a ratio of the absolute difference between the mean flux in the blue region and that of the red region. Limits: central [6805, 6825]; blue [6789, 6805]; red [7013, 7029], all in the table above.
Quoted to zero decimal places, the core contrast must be 19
